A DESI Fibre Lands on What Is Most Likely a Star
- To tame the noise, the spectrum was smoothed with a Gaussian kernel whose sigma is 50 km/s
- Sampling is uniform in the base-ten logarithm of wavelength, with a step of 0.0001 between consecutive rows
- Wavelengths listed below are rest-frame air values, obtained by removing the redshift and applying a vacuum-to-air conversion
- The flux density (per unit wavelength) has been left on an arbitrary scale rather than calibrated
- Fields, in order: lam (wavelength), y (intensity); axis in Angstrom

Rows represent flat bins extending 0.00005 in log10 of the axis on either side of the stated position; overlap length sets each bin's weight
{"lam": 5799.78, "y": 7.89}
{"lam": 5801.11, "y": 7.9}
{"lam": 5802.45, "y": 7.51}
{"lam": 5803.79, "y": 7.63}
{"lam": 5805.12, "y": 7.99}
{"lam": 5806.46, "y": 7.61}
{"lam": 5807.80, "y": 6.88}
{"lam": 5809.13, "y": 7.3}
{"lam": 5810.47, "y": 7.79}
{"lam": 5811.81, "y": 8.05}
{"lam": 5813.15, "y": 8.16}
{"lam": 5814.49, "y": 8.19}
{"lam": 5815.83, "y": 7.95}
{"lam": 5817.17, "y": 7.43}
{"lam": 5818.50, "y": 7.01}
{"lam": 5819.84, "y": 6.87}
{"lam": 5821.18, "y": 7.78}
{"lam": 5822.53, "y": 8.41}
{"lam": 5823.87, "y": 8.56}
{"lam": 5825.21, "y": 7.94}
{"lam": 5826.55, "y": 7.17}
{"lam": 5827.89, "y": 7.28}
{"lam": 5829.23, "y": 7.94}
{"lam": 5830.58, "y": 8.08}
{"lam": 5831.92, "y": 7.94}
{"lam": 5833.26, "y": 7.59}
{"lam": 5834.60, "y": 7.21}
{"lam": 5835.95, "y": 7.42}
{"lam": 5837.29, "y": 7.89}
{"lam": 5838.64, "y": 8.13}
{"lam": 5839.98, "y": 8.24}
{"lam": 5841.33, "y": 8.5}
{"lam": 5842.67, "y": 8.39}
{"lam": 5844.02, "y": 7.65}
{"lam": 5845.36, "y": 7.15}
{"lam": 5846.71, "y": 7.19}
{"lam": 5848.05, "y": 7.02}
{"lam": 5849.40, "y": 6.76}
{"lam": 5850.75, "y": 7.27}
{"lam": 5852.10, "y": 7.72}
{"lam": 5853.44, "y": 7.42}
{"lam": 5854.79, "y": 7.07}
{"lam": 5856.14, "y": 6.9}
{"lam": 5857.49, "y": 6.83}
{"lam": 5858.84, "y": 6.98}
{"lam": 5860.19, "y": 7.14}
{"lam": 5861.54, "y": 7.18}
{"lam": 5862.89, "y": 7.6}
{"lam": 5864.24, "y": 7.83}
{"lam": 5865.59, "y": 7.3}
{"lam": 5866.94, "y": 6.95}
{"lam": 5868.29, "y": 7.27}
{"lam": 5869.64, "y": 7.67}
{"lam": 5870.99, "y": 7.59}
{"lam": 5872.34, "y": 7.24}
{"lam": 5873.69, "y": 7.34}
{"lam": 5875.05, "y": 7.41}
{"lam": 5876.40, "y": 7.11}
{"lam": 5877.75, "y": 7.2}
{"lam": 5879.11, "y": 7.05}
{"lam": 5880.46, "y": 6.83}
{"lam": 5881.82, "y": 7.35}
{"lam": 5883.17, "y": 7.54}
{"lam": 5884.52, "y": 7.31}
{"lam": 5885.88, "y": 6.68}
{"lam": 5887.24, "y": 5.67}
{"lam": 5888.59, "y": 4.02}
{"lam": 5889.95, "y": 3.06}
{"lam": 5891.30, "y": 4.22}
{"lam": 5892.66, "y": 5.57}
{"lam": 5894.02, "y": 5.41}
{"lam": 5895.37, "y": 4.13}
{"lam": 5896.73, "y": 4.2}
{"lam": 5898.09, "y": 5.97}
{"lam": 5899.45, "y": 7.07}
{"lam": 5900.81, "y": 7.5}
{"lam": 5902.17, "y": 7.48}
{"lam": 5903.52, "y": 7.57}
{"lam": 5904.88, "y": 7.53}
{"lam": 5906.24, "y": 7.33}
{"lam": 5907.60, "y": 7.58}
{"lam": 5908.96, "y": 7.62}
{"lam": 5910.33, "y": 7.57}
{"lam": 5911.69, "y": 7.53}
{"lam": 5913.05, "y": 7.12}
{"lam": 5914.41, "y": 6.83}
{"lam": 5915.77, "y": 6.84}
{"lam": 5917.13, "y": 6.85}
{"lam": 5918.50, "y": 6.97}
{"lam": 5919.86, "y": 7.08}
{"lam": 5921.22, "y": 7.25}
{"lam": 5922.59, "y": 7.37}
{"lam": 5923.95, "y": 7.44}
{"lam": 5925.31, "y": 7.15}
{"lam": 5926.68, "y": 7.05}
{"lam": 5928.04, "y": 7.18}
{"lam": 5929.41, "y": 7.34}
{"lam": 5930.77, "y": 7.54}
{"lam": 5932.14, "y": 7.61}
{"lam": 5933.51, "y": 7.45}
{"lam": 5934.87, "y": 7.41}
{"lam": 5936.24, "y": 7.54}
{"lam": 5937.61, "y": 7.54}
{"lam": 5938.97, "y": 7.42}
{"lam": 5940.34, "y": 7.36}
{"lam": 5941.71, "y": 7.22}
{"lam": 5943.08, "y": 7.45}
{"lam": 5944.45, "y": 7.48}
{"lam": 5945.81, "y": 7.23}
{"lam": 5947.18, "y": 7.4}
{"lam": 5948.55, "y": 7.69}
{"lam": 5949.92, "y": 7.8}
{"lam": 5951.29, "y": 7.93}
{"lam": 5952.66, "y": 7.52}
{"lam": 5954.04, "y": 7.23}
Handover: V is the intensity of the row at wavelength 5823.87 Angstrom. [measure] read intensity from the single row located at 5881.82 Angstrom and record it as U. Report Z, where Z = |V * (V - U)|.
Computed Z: 10.4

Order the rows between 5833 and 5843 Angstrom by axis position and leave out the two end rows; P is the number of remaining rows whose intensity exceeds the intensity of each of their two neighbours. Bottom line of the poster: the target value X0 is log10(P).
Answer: 0.00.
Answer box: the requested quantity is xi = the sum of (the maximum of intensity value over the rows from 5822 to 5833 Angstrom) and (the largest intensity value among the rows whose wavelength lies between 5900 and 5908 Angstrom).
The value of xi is 16.1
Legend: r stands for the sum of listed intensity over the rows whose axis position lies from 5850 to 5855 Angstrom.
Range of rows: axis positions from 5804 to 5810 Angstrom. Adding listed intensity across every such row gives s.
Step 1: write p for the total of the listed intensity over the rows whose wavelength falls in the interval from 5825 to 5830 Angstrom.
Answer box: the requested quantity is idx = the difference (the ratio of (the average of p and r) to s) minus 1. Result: 0.00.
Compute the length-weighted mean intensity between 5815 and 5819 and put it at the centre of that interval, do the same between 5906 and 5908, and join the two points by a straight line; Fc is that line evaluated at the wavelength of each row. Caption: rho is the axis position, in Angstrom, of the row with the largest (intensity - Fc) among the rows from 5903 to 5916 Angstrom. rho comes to 5908.96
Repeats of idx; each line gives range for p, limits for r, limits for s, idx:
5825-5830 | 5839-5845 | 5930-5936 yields 0.05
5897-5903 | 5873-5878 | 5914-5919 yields 0.04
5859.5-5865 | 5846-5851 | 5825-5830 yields -0.04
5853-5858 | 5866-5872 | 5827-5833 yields -0.08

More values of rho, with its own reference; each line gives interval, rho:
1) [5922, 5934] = 5932.14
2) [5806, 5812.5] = 5811.81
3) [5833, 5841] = 5839.98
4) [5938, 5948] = 5944.45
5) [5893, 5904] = 5903.52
